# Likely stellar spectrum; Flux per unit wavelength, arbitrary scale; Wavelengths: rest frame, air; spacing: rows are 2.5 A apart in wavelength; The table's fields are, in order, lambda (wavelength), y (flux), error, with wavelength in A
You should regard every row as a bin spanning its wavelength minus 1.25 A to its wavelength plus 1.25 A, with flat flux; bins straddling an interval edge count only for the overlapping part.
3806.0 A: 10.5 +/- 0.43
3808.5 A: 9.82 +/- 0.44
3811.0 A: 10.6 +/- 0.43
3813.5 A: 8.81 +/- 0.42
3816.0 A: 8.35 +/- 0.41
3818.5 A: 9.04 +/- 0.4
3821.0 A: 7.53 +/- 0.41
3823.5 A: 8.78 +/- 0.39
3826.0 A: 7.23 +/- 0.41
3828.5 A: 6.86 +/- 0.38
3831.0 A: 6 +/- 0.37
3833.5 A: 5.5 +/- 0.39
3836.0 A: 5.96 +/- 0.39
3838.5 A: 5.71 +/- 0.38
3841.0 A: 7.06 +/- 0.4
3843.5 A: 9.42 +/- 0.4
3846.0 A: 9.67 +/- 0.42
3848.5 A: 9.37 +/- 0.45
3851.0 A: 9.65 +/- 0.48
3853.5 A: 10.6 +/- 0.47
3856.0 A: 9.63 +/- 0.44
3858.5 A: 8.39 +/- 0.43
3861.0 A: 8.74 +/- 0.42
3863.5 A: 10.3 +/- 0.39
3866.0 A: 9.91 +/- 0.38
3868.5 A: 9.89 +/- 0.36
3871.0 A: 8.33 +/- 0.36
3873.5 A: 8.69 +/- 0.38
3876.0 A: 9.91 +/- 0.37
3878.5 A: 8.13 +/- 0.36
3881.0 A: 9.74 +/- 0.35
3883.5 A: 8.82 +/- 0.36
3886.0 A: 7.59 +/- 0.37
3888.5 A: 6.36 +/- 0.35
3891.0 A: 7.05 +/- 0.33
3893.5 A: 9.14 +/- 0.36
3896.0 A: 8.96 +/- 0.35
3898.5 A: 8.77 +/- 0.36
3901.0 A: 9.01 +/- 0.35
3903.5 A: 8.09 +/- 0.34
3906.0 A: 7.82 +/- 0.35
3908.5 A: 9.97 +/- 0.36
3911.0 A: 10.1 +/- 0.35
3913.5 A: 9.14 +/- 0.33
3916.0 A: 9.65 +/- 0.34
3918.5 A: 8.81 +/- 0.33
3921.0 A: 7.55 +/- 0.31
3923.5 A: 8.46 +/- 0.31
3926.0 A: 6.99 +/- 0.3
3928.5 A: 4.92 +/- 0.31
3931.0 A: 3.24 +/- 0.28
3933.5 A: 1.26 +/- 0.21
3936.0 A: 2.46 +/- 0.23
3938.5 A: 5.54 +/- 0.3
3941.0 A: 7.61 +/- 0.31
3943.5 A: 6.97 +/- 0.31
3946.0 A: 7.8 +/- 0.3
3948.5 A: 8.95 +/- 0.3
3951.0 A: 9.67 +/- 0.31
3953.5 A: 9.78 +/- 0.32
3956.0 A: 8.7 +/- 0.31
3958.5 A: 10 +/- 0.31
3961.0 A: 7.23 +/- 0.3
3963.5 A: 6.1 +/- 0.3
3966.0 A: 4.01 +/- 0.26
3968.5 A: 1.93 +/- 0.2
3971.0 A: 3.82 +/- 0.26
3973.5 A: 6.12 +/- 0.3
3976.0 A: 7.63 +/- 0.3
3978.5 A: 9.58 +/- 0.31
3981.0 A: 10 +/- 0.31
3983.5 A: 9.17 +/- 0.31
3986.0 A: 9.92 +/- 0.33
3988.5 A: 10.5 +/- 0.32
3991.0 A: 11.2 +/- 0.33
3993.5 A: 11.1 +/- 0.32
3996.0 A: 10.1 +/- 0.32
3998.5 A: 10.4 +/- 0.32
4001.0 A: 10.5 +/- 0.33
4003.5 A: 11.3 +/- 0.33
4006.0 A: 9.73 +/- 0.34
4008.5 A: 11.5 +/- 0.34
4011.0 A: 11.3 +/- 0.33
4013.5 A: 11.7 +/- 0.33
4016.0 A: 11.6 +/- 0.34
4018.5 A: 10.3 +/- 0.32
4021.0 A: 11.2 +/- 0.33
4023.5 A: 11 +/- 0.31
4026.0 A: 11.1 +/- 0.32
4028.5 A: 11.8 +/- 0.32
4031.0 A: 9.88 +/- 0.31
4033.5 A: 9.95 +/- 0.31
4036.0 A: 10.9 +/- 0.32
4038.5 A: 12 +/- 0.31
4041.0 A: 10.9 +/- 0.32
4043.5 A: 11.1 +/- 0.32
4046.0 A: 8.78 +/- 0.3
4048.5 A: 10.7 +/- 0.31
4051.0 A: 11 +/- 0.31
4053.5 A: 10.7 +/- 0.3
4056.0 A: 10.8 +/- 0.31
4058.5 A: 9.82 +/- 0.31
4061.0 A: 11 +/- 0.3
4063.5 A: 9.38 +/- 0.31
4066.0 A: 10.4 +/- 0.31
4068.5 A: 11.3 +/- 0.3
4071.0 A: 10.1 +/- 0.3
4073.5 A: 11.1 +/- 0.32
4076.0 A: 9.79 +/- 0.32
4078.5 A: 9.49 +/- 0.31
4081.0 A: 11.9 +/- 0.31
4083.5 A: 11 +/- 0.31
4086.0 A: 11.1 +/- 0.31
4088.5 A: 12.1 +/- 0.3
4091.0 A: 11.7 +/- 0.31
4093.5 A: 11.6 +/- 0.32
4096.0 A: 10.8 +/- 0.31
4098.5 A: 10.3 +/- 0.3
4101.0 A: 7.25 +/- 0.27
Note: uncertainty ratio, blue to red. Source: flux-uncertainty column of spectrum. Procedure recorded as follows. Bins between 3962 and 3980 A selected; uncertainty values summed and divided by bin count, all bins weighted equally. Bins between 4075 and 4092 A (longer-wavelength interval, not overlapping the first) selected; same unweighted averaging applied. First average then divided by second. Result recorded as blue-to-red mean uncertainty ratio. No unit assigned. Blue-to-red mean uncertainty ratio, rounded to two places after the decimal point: 0.89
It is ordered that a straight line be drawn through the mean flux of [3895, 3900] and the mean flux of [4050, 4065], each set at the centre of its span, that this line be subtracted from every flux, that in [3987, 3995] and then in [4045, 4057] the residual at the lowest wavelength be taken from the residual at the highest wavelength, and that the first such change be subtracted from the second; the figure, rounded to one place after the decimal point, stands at 1.4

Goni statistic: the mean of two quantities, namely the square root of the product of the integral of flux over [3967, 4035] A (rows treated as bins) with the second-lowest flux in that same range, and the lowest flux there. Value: 26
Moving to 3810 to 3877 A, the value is 31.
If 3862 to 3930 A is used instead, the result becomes 33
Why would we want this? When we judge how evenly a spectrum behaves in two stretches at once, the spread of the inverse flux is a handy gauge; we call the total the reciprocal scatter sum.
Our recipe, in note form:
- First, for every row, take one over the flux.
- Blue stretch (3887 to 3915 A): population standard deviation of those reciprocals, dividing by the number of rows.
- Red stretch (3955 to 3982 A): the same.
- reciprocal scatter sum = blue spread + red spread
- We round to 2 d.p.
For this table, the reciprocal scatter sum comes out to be 0.13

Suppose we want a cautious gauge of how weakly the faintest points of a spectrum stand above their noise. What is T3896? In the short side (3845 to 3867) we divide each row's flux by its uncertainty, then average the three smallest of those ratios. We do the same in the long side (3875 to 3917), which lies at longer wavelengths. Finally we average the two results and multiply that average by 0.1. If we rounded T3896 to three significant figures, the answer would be 2.01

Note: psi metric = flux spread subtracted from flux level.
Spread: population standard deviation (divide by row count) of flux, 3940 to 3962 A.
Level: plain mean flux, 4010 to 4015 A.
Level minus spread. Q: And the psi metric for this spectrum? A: 10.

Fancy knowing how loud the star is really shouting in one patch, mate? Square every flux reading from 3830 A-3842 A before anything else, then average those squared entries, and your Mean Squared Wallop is 37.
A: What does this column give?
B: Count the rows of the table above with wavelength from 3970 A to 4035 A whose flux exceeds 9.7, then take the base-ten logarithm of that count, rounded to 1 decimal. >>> 1.3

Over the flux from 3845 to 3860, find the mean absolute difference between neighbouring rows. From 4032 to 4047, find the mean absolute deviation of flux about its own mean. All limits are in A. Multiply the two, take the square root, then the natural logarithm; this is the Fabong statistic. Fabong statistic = -0.2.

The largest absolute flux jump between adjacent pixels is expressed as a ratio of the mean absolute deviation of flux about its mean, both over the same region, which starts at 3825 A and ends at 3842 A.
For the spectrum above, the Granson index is 2.2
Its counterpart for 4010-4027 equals 4.1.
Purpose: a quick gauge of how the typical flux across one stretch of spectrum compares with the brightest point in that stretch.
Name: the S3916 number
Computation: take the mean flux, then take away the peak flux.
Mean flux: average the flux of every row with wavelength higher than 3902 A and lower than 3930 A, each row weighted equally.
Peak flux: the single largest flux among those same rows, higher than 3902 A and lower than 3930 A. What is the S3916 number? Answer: -1.8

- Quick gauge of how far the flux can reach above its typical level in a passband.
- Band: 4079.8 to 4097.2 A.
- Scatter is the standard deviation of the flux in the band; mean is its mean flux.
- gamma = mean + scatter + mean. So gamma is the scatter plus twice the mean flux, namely 23.4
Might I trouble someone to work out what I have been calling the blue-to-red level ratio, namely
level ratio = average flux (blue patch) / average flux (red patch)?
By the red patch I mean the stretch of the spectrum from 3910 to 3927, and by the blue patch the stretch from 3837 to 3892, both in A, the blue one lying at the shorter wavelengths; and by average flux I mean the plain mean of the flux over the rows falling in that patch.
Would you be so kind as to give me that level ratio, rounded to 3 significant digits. 1.01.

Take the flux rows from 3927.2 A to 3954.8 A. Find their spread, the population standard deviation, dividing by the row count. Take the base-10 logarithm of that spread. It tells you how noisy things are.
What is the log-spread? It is 0.45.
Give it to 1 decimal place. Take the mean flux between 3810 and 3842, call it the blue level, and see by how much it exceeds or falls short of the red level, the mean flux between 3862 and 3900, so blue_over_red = -1.3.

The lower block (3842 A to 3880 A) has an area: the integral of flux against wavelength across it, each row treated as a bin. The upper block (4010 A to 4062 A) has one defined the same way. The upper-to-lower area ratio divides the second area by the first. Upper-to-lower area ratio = 1.6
